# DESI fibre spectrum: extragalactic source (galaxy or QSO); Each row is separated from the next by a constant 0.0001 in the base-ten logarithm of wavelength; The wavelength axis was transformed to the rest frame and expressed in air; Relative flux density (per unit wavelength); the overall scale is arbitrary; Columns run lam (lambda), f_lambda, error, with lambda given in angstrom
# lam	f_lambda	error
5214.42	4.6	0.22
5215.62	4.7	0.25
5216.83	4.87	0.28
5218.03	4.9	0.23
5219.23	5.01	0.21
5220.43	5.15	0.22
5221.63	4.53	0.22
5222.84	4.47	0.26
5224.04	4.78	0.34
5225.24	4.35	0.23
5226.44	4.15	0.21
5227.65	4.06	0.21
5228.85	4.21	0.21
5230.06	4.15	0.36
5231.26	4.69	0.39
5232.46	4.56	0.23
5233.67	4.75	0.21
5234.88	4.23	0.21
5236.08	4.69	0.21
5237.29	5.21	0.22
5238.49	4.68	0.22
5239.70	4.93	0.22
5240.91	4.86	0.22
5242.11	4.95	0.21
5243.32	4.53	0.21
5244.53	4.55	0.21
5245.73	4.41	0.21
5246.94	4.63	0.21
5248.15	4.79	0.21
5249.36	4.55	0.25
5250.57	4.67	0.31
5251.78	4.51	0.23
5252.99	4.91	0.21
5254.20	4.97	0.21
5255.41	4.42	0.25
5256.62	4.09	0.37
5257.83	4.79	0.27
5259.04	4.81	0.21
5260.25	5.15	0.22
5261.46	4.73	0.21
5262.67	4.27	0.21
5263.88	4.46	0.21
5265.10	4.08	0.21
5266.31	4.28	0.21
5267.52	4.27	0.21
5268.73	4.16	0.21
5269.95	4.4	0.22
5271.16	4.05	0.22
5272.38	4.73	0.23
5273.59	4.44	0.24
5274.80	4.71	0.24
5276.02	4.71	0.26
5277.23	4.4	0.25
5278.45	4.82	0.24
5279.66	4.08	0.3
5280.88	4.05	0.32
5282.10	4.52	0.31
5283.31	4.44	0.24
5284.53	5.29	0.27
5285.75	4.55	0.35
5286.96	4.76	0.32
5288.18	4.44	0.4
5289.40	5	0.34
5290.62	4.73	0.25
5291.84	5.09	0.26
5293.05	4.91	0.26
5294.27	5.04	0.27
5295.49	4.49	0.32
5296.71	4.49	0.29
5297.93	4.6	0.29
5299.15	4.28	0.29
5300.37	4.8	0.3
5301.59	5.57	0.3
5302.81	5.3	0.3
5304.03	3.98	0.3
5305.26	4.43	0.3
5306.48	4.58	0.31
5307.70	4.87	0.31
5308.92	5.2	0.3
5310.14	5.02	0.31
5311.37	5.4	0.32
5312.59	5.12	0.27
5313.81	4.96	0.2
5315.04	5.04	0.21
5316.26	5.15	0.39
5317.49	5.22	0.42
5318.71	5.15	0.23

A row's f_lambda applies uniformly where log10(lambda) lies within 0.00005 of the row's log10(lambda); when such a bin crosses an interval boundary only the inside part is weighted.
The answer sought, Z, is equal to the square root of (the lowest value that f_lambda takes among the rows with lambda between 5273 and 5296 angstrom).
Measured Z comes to 2.01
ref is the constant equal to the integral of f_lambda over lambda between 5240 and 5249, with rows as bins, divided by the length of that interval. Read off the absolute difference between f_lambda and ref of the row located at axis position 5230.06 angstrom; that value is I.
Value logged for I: 0.53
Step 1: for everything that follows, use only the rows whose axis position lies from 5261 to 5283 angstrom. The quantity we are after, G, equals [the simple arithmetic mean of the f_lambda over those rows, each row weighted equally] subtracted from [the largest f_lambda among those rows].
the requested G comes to 0.42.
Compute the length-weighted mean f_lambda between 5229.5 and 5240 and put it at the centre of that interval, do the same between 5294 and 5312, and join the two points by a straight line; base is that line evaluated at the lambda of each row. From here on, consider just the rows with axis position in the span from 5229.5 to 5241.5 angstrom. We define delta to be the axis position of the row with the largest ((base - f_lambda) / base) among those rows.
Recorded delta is 5230.06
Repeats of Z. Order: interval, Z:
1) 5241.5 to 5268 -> 2.02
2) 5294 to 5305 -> 1.99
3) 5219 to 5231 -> 2.01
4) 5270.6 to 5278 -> 2.01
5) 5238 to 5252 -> 2.10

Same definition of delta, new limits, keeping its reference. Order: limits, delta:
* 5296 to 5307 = 5304.03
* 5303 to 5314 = 5304.03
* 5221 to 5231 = 5227.65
